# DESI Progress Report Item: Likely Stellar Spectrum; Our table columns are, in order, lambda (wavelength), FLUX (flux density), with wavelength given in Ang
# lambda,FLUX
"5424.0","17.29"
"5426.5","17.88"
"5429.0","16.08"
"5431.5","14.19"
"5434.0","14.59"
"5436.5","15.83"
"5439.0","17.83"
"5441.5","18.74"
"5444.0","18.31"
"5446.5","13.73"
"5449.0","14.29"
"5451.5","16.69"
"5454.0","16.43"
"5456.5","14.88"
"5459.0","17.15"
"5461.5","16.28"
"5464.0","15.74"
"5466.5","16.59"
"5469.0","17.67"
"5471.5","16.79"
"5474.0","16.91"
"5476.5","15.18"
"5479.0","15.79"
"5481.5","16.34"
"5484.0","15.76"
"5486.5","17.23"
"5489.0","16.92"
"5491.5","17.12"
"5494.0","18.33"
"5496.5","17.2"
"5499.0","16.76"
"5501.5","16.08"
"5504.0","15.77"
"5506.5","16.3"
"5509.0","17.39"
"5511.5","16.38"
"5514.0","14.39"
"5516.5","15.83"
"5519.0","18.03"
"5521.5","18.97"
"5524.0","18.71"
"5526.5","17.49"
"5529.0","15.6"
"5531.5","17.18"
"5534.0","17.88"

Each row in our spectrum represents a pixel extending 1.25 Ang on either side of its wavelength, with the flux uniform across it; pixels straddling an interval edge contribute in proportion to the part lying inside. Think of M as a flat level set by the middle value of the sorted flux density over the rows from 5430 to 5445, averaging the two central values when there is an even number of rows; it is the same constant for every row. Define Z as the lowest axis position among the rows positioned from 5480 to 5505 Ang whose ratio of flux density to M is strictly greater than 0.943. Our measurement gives 5481.5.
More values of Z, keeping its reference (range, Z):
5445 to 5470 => 5451.5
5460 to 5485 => 5461.5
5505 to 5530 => 5506.5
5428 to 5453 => 5429.0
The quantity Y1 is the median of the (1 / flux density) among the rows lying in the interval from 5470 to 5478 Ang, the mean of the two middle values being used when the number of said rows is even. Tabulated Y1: 0.0596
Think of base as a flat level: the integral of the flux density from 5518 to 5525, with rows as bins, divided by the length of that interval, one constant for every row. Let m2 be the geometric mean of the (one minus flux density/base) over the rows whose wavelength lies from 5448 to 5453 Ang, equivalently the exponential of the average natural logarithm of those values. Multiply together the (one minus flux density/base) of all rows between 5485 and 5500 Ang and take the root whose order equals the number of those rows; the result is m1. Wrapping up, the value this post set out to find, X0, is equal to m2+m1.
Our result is 0.21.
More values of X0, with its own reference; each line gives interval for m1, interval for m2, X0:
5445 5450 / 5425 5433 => 0.35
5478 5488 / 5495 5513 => 0.22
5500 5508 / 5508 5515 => 0.26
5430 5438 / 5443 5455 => 0.30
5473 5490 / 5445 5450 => 0.36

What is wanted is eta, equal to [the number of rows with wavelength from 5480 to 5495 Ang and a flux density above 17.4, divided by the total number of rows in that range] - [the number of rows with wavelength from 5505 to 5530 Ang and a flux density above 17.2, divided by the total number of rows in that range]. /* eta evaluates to -0.33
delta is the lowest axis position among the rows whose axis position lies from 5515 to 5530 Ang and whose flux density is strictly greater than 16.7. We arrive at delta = 5519.0 Ang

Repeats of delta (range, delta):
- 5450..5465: 5459.0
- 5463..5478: 5469.0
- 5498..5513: 5499.0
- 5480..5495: 5486.5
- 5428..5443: 5439.0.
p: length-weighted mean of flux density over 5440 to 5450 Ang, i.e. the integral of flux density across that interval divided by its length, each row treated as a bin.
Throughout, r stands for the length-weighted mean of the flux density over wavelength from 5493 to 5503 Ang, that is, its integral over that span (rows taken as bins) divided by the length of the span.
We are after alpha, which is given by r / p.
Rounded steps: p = 16.4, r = 17.0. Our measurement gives 1.04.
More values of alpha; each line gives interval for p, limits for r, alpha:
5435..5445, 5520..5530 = 1.01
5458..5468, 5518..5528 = 1.11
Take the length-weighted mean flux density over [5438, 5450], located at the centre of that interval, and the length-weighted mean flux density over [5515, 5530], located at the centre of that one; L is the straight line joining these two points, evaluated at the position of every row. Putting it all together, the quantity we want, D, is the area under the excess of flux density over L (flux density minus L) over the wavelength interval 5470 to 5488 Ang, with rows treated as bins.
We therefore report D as -12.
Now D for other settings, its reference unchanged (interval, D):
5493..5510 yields -7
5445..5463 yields -19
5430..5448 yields -7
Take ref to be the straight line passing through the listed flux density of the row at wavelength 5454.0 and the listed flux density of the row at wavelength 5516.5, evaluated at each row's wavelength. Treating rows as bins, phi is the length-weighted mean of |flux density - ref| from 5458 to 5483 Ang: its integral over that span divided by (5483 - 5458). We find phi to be 0.6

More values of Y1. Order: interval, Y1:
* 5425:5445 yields 0.0591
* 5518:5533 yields 0.0563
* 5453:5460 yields 0.0609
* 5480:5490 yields 0.0602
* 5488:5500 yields 0.0584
